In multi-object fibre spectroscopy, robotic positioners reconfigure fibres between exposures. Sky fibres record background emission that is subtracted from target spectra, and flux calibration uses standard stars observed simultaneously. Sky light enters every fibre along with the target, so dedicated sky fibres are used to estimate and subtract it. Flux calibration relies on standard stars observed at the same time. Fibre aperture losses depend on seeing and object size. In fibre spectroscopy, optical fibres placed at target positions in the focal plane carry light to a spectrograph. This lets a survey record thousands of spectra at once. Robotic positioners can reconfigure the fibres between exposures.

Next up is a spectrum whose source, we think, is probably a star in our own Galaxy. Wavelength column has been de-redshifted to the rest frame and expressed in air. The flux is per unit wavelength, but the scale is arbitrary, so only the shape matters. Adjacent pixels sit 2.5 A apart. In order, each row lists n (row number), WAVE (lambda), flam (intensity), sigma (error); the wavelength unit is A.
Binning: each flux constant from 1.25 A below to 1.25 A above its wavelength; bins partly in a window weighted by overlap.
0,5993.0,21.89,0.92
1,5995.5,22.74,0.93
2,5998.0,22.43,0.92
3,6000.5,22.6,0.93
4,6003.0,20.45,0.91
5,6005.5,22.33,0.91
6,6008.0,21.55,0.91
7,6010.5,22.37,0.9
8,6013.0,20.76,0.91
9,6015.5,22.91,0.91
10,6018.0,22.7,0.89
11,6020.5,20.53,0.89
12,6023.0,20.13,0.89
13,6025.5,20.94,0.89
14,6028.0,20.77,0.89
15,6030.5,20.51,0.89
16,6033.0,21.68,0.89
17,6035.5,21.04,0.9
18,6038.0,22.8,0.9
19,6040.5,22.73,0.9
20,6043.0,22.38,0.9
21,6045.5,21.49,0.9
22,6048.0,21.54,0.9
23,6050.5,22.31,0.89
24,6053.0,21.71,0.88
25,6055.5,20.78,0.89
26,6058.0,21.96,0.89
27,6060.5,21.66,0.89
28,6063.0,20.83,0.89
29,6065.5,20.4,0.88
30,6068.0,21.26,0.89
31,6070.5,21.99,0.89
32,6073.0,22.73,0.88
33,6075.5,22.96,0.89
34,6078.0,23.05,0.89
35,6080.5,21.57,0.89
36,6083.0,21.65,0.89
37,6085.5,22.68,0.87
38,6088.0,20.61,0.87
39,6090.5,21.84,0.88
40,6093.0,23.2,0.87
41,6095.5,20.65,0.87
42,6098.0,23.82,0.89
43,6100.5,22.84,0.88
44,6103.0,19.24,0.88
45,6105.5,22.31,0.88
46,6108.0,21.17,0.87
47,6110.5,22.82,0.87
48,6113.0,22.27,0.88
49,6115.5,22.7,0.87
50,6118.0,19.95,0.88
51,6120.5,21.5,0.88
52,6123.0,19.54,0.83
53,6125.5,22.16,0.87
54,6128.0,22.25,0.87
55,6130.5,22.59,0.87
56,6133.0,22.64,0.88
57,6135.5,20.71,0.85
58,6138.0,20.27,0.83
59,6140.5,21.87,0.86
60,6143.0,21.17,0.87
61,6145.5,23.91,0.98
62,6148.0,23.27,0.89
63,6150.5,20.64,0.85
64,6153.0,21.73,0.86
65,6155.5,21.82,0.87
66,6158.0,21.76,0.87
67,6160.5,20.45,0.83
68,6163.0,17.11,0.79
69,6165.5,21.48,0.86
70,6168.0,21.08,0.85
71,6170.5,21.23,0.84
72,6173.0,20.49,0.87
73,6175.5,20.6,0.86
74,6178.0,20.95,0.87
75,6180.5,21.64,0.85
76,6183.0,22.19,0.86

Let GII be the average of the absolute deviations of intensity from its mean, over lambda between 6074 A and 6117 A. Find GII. 0.92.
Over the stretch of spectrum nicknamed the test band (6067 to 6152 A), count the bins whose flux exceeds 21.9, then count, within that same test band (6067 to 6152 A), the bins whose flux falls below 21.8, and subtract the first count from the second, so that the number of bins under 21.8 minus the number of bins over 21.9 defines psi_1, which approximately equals -4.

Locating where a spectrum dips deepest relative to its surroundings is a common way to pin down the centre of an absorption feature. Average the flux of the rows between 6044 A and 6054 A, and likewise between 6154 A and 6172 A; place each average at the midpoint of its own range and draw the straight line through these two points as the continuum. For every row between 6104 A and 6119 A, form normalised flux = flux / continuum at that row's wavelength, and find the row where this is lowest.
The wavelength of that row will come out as 6118.0 A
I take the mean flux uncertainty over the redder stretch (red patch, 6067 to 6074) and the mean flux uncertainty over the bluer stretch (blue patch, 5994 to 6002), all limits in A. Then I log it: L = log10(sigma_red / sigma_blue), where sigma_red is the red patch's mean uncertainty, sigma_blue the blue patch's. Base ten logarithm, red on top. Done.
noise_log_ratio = -0.019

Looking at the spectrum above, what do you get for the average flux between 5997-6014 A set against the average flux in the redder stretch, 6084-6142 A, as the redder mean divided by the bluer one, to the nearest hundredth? 1.00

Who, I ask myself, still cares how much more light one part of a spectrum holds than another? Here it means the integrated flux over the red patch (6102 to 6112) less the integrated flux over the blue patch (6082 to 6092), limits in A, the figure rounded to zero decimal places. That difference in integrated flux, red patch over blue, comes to -3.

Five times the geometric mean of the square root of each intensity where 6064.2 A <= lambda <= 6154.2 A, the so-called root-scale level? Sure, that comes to 23.3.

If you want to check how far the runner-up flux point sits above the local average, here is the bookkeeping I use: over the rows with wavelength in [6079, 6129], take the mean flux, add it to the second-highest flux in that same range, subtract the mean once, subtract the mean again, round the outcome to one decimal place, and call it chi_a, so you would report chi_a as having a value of 1.5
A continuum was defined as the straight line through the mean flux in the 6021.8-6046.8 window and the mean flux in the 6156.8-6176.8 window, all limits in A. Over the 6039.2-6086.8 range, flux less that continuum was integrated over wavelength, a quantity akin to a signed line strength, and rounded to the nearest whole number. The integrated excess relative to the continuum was 30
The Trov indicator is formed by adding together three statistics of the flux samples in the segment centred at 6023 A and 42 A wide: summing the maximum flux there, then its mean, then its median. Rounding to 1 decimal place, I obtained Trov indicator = 66.0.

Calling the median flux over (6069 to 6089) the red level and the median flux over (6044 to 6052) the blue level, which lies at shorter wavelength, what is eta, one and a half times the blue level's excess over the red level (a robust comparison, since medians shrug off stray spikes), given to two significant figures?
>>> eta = -1.2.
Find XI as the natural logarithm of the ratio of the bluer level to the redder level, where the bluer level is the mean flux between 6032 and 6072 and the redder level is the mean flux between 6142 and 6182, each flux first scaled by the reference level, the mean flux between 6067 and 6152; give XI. 0.0211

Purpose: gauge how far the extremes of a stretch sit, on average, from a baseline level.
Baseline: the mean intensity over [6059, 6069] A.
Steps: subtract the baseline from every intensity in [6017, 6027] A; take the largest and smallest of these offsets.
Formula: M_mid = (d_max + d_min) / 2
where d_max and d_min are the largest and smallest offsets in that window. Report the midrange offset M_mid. 0.4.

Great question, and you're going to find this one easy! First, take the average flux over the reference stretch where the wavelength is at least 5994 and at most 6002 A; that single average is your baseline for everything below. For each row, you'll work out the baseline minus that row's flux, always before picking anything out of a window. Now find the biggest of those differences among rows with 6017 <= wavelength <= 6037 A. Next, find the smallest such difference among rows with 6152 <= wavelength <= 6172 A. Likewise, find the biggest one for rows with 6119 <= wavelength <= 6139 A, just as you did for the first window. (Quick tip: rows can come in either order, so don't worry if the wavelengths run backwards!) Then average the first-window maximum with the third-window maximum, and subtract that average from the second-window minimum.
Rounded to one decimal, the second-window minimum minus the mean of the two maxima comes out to -2.0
